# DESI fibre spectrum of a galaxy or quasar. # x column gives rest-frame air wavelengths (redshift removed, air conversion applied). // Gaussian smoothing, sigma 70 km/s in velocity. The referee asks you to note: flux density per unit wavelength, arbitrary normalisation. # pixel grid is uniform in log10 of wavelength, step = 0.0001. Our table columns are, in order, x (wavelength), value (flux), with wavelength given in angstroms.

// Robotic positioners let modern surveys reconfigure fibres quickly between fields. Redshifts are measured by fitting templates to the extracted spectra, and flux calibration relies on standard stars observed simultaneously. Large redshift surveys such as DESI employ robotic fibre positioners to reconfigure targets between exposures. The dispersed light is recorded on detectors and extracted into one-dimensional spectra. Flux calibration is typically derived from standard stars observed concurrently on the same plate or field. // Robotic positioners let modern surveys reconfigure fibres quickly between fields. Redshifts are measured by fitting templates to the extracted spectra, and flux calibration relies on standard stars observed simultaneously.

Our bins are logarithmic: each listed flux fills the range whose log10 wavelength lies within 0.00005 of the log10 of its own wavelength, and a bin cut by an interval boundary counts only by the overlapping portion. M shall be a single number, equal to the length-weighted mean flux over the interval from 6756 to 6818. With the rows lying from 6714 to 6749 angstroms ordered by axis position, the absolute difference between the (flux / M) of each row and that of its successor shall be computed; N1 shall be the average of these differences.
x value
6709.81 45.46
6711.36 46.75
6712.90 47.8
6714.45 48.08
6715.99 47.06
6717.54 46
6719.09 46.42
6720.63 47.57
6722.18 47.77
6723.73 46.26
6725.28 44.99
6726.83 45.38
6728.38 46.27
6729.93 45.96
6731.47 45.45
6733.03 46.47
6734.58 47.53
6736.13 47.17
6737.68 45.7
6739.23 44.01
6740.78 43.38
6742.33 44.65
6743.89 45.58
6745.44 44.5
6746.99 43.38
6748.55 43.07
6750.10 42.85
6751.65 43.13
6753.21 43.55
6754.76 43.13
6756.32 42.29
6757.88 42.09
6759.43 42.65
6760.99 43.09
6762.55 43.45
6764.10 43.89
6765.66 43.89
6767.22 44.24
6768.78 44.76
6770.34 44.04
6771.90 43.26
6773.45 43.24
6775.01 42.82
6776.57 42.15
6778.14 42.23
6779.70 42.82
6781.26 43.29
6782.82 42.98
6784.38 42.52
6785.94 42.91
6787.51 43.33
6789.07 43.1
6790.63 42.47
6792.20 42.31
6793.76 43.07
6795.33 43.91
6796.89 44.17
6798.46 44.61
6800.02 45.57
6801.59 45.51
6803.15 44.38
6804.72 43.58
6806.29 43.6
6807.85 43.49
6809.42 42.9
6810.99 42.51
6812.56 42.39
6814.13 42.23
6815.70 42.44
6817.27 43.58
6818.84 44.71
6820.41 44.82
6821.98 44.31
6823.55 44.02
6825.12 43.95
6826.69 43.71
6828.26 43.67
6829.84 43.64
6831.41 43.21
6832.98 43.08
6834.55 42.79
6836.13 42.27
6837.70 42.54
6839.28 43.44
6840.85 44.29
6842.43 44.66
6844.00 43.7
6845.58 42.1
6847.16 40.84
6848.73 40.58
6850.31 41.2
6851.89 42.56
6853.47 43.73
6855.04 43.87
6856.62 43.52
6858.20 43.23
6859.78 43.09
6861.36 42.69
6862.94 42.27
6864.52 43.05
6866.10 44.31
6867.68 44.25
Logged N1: 0.0206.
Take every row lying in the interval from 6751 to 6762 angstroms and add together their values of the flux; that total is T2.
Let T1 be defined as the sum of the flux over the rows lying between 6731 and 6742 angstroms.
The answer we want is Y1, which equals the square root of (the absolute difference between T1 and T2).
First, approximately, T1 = 320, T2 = 300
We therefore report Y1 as 4.4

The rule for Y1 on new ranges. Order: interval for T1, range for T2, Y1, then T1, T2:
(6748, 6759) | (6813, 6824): 2.4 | 300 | 306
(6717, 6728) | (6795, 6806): 3.6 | 324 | 312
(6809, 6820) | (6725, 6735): 4.6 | 301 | 322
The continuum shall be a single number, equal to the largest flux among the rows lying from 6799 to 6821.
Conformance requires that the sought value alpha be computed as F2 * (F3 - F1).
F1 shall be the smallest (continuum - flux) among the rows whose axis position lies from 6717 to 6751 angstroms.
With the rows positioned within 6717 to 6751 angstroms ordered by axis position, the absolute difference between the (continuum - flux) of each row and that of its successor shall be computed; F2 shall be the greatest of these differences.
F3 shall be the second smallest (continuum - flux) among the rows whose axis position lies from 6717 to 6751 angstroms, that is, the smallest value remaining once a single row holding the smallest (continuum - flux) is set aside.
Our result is 0.3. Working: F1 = -2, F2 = 1.7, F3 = -2.0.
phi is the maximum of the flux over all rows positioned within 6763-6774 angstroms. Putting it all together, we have 44.76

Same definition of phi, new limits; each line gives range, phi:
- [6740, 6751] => 45.58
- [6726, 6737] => 47.53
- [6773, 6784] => 43.29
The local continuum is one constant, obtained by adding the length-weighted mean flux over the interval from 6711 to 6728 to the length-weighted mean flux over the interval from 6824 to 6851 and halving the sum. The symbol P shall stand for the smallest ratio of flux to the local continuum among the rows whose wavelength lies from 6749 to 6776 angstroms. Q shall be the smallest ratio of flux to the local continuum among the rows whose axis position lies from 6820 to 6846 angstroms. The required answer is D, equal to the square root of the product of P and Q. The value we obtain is 0.939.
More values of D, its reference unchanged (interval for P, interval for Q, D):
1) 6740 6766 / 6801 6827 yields 0.940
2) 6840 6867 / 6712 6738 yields 0.953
